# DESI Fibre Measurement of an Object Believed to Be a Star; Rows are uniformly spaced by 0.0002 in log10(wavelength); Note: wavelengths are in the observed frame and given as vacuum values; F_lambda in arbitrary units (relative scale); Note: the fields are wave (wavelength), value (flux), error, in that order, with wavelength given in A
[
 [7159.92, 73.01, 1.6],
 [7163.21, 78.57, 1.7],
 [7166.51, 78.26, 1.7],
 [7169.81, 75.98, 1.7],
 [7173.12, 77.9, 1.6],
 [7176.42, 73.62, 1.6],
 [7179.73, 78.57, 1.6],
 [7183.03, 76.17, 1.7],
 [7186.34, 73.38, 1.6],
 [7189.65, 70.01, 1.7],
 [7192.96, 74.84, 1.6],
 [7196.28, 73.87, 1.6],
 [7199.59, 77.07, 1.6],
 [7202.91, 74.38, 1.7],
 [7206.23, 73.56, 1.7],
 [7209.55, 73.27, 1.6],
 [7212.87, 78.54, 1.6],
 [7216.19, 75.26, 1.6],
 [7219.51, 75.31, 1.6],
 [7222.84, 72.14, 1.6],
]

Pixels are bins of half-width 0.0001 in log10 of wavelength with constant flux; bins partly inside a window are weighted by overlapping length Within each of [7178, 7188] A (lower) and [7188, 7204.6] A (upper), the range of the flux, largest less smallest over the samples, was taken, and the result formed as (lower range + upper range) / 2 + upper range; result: 13.2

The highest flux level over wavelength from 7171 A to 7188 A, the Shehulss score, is 78.57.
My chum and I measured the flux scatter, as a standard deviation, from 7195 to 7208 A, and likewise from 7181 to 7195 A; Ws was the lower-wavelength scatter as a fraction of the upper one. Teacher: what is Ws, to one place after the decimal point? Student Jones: 1.7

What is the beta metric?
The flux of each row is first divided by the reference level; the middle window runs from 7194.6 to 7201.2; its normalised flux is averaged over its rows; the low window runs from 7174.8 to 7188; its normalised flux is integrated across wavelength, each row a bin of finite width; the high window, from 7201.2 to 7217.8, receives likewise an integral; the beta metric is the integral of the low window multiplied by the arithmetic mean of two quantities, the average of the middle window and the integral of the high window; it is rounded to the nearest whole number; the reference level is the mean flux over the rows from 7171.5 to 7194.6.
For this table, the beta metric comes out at 117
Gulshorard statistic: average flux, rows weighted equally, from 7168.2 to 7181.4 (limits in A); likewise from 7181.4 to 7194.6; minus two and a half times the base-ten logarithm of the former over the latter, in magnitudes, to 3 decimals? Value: -0.042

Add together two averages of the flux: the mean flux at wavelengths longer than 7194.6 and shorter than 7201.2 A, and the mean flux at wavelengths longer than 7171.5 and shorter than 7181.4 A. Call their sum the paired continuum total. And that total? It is 152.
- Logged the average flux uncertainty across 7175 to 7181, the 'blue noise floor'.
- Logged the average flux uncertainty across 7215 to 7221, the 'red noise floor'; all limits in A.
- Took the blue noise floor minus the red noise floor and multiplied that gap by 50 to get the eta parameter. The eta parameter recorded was 0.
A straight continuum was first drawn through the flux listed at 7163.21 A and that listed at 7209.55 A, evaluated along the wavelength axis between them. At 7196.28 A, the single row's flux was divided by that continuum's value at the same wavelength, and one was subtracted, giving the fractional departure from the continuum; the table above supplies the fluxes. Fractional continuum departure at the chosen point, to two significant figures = -0.012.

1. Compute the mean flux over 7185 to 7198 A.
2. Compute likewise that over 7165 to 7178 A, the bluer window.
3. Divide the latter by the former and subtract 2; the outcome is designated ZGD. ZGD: -0.95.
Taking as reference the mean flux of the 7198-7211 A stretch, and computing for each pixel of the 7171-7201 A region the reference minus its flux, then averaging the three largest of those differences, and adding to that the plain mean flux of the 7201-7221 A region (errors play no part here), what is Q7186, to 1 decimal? 77.3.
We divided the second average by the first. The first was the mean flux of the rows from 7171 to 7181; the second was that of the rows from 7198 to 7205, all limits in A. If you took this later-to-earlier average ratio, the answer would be 0.99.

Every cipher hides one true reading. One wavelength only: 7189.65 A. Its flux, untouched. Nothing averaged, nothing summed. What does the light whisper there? 70.01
